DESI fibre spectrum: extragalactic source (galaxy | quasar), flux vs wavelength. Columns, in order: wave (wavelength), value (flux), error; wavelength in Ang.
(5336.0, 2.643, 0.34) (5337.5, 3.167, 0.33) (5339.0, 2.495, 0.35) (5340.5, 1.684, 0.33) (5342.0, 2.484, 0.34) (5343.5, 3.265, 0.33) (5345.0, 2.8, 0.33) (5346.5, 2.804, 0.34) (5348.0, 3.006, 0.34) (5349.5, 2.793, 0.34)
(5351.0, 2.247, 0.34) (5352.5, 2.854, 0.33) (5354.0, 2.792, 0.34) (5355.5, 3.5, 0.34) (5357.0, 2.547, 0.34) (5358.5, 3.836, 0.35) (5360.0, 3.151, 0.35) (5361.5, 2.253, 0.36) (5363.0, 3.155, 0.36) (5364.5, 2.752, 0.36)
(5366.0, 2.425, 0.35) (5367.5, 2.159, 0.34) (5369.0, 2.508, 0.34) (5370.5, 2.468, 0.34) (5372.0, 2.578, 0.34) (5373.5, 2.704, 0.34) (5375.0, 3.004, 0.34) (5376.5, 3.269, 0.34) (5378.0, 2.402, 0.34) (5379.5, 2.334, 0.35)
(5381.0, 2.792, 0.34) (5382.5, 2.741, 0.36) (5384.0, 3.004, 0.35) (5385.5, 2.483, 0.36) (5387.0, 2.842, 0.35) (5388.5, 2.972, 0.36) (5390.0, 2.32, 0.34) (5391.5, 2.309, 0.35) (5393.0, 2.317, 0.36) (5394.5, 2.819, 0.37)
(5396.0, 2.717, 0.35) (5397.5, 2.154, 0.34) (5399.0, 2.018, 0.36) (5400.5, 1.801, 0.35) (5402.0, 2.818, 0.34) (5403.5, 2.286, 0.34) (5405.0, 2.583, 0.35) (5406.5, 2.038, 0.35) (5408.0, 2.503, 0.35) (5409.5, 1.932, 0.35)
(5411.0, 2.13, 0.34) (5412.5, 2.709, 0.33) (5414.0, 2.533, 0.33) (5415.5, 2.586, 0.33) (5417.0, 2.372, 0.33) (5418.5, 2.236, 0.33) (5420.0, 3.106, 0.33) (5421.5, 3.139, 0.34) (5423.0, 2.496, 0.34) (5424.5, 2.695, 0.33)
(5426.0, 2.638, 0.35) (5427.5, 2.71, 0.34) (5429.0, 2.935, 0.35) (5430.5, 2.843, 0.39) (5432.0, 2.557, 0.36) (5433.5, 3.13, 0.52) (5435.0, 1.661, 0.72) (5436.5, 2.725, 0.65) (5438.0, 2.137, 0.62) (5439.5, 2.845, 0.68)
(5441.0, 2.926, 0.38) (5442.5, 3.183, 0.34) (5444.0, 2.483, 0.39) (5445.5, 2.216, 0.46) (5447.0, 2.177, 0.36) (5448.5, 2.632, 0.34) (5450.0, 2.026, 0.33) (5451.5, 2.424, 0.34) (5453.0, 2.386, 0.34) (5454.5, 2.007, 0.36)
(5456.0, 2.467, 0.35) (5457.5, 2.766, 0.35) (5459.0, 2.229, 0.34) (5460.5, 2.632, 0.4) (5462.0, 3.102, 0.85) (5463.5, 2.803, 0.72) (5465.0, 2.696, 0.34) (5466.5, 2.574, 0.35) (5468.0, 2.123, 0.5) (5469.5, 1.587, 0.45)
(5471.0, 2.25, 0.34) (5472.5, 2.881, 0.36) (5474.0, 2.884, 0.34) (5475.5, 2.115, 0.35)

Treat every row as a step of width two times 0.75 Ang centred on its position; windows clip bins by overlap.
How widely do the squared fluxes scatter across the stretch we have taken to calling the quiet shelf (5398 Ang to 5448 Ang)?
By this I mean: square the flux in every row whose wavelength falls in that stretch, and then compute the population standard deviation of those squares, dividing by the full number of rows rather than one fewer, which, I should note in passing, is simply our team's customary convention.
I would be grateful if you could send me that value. 2.0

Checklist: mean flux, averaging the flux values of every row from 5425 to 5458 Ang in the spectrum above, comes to 2.54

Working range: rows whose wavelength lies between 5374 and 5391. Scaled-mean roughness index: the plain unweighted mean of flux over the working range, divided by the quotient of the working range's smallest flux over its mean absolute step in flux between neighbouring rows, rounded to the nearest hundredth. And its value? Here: 0.43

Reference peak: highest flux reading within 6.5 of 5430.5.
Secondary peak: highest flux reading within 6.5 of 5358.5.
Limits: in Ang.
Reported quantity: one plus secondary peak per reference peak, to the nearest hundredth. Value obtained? 2.23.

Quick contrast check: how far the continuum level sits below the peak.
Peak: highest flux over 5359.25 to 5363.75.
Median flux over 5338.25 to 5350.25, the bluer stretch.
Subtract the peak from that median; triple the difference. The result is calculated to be -1.08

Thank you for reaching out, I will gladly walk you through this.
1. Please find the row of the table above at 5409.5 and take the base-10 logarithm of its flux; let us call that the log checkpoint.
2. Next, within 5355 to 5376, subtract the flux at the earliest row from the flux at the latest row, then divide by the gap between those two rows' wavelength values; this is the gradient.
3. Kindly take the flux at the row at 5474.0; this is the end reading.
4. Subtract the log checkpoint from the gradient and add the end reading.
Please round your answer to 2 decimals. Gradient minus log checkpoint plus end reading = 2.57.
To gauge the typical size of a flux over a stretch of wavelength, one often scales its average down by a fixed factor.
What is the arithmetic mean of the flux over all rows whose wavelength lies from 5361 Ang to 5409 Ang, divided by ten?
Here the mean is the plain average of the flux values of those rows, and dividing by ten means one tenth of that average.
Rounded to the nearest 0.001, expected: 0.255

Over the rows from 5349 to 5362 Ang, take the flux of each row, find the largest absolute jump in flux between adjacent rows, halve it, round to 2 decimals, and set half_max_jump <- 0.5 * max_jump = 0.64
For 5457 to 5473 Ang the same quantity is 0.33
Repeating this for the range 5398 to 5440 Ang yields 0.73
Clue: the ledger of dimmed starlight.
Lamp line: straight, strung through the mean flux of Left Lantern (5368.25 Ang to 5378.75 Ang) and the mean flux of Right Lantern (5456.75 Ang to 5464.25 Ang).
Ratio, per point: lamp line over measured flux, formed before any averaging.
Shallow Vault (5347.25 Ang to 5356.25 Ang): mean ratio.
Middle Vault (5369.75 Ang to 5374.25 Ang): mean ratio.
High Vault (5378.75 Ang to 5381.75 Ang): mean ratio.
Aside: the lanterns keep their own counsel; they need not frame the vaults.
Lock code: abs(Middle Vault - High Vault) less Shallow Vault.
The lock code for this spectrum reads -0.94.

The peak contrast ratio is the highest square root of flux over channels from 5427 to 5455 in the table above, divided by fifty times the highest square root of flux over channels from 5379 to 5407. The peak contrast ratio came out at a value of 0.0206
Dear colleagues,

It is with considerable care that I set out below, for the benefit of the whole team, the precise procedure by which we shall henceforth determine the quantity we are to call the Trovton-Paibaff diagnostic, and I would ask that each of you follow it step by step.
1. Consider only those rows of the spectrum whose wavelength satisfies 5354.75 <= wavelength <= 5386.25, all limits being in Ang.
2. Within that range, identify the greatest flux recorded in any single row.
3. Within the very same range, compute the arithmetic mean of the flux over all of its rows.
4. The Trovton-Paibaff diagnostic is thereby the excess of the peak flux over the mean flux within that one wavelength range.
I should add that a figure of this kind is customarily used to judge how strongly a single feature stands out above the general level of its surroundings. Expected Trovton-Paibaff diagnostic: 1.1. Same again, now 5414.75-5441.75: 0.5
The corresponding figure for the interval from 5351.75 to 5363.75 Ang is 0.8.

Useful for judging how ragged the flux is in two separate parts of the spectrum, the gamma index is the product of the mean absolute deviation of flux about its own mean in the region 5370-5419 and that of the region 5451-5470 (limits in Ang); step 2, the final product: 0.081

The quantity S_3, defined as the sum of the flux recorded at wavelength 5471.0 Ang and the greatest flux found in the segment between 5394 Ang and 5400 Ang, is 5.07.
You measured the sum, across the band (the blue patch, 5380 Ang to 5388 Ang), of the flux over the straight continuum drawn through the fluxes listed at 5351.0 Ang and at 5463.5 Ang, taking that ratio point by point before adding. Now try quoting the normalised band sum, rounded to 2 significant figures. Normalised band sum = 5.8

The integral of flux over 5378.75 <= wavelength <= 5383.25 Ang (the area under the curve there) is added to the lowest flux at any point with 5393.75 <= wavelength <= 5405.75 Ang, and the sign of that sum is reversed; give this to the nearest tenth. -13.6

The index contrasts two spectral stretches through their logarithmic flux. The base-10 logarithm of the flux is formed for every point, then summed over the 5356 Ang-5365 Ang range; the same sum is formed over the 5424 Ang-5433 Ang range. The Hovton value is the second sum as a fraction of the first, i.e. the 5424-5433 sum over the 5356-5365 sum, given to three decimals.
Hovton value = 0.940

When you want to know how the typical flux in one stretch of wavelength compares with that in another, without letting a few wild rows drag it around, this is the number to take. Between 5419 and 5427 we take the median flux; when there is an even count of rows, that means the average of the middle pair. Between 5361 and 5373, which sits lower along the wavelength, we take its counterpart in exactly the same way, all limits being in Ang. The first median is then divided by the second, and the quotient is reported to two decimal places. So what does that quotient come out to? 1.08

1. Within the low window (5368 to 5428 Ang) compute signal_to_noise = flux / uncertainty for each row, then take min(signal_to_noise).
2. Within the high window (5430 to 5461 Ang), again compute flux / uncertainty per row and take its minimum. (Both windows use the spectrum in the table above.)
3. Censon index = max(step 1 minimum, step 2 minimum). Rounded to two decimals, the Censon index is 5.15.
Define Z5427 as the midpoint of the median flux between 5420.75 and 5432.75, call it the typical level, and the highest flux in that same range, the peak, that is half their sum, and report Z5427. 2.92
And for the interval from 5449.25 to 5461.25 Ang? 2.59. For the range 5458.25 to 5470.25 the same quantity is 2.85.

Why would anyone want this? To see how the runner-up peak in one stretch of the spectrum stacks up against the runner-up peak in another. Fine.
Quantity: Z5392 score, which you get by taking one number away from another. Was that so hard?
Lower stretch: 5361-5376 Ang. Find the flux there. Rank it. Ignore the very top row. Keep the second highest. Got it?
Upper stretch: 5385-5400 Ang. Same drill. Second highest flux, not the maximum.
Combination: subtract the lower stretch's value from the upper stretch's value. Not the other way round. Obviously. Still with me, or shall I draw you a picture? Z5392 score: -0.16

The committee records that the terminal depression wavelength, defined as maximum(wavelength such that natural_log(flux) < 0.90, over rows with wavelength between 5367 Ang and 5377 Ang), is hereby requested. 5367.5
